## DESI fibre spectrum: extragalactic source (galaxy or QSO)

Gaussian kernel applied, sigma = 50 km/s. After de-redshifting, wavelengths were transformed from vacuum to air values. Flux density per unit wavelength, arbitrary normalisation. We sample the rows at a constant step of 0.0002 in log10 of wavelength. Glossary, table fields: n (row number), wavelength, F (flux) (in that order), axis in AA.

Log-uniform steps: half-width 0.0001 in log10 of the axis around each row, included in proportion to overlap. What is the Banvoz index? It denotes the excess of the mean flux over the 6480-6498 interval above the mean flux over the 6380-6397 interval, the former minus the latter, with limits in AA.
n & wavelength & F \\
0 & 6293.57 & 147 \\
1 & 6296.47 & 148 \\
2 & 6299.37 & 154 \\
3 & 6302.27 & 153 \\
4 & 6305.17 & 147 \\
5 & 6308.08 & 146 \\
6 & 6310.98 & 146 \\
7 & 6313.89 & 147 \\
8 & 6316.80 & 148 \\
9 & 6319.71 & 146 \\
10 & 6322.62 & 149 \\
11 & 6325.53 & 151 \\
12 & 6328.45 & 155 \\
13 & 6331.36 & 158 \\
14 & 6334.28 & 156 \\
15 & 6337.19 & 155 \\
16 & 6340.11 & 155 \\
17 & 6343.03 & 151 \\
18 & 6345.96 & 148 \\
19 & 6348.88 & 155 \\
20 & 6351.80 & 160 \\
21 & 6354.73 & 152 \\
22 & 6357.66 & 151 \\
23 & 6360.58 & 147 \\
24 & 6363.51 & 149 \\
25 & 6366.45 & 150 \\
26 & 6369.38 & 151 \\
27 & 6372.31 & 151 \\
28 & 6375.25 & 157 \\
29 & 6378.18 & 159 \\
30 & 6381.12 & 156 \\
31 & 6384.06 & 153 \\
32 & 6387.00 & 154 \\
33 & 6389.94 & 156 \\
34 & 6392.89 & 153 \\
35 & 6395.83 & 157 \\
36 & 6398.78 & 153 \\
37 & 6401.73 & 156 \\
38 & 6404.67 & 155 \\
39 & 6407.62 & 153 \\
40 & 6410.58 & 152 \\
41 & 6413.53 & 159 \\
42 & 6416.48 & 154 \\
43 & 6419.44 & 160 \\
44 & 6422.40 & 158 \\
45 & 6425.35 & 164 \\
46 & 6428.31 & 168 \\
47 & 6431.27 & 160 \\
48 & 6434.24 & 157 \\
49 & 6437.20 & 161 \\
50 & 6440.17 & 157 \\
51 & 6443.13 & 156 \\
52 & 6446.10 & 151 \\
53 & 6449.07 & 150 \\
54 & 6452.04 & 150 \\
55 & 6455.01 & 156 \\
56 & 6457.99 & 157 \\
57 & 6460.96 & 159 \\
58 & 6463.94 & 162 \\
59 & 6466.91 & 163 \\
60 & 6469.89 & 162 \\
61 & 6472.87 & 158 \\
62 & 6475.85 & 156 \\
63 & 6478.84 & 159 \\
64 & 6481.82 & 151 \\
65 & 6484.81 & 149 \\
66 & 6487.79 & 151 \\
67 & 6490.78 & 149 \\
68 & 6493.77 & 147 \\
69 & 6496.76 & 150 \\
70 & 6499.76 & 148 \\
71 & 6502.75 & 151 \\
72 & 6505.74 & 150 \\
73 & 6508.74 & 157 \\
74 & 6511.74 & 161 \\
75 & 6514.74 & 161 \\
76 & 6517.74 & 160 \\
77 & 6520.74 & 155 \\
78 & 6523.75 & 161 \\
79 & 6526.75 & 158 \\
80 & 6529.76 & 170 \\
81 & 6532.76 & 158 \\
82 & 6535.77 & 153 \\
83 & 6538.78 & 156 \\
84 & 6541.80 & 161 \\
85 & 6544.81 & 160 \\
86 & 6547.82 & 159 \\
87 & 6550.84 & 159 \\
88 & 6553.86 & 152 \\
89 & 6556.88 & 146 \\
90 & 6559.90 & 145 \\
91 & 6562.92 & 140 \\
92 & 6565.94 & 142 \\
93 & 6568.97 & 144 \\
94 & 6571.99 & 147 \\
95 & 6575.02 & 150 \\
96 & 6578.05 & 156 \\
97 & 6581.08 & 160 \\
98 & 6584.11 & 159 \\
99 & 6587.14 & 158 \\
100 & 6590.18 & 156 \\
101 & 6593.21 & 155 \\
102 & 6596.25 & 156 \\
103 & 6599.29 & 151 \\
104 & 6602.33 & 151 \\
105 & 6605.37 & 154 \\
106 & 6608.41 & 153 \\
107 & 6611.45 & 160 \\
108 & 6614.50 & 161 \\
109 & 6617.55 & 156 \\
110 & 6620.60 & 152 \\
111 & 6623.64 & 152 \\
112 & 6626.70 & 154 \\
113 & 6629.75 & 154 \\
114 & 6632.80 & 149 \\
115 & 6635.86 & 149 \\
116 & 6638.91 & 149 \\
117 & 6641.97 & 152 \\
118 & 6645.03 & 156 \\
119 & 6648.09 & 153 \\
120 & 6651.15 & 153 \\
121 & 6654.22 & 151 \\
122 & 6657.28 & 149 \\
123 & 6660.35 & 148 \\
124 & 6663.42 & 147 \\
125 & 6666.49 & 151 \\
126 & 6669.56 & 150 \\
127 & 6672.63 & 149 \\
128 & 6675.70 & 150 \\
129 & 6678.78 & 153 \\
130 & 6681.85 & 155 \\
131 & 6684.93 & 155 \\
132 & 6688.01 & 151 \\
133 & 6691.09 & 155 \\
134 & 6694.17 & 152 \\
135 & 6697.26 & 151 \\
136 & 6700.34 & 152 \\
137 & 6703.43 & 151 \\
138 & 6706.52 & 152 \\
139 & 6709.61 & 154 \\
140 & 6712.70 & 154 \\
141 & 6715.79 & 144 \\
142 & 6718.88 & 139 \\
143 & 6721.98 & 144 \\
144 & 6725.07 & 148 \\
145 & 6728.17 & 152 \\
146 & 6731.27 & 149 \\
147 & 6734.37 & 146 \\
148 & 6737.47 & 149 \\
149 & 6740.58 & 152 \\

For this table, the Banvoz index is -5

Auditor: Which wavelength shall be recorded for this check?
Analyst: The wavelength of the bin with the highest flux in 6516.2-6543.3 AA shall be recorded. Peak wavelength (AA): 6529.76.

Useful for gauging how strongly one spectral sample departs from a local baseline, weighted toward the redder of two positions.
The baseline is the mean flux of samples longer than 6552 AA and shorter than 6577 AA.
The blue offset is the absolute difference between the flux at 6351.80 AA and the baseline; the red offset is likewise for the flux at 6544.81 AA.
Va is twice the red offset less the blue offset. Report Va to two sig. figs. 14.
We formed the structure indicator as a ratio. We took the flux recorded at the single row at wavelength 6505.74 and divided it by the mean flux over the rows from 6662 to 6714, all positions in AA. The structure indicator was 0.99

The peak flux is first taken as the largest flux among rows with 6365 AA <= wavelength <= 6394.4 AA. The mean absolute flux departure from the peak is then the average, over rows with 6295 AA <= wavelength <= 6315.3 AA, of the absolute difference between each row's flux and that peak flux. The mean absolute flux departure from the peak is 10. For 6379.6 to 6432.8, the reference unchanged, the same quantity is 4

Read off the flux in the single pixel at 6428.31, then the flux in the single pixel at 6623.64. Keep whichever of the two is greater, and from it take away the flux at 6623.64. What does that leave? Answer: 16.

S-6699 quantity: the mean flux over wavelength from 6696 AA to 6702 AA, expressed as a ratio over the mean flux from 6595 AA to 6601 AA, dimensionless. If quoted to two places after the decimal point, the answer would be 0.99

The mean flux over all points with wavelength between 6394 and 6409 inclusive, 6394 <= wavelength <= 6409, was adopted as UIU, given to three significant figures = 155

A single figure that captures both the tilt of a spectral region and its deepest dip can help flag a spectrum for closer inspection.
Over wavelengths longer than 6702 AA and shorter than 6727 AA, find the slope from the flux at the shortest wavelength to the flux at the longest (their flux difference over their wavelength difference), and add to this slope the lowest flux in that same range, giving 139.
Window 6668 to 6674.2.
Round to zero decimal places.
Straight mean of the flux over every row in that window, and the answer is 150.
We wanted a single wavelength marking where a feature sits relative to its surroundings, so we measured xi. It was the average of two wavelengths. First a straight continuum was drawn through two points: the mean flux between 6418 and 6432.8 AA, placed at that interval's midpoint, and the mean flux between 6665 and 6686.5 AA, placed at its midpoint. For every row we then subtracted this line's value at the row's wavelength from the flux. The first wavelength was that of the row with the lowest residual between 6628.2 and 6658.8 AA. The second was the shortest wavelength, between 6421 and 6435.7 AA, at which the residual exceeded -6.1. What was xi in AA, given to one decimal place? 6527.6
